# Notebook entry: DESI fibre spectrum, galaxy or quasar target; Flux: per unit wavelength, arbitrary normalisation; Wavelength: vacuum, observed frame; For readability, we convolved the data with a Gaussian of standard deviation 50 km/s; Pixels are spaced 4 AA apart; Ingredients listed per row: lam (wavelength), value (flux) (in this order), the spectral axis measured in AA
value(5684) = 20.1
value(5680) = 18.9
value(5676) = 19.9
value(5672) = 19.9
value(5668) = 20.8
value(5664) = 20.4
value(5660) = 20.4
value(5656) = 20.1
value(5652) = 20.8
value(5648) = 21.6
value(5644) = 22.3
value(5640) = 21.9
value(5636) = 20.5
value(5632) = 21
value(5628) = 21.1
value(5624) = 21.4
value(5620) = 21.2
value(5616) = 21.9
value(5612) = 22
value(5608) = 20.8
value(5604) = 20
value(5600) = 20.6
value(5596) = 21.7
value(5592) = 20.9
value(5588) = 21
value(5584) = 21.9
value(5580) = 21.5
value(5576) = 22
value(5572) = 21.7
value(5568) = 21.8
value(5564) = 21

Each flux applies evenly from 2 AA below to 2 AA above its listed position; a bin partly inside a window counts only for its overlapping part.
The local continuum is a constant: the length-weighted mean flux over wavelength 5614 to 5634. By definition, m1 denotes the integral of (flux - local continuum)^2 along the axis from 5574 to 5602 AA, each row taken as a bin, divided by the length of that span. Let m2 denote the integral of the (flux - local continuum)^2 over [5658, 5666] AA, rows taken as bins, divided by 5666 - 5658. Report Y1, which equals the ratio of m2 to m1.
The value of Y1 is 3.3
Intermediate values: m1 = 0.3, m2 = 0.85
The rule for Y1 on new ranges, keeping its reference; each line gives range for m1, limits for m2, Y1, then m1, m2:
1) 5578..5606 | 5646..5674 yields 1.9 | 0.4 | 0.83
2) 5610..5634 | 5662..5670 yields 3.5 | 0.2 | 0.56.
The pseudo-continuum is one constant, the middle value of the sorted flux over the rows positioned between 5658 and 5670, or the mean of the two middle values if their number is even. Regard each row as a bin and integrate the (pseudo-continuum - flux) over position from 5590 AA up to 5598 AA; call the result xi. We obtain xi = -7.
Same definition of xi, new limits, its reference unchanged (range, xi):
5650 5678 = 2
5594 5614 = -12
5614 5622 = -9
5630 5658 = -22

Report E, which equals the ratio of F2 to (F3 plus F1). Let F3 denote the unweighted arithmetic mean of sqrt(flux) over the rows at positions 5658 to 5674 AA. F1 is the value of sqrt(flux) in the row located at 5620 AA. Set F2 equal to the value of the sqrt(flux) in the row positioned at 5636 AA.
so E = 0.497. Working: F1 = 4.60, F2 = 4.53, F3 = 4.51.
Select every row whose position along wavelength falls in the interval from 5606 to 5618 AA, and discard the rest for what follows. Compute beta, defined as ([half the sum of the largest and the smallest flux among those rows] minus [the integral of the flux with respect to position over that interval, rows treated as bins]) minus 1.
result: -238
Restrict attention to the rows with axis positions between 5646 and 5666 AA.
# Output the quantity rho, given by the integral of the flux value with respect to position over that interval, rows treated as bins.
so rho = 413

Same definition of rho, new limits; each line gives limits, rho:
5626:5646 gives 427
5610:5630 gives 430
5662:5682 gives 400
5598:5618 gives 421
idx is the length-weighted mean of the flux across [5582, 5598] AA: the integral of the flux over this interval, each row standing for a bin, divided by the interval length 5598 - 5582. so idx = 21.4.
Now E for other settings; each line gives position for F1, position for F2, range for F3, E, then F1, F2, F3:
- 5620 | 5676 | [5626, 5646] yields 0.484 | 4.60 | 4.46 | 4.62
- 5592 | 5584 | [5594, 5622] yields 0.510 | 4.57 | 4.68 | 4.60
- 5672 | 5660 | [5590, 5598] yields 0.498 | 4.46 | 4.52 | 4.61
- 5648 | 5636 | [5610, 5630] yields 0.488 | 4.65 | 4.53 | 4.64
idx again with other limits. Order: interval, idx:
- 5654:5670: 20.4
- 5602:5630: 21.2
